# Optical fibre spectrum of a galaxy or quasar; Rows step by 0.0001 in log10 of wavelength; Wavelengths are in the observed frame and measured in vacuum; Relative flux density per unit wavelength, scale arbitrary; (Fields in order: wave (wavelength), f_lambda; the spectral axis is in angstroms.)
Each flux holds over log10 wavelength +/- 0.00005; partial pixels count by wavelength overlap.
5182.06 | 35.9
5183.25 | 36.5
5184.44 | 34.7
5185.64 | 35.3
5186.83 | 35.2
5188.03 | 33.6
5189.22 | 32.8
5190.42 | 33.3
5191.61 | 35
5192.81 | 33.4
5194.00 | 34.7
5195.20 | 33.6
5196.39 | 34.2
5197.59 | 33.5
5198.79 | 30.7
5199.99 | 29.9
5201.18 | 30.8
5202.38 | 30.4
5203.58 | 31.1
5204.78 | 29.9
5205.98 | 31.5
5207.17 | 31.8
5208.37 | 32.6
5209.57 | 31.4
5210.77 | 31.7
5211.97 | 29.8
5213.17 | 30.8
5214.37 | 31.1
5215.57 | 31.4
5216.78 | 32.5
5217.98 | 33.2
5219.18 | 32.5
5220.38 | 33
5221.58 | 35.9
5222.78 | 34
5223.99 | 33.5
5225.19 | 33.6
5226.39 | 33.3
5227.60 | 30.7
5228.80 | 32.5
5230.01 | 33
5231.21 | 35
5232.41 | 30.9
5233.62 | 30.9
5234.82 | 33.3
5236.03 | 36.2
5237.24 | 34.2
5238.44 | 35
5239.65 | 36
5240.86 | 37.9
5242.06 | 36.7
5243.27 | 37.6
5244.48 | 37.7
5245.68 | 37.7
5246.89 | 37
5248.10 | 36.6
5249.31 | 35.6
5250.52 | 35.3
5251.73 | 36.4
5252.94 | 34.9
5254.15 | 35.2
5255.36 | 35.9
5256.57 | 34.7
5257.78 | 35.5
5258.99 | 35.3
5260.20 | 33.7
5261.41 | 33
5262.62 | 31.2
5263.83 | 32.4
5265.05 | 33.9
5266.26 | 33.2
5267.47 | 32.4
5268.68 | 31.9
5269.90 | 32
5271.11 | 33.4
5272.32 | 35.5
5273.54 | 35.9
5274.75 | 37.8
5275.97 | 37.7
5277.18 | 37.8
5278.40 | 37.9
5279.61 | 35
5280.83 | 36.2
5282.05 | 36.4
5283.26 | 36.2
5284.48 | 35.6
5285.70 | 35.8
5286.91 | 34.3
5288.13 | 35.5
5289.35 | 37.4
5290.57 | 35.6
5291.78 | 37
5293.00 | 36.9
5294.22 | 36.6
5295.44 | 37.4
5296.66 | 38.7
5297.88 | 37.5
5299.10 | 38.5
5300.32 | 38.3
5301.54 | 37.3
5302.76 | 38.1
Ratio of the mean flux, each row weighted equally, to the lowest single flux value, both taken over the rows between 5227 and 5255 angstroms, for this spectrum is 1.142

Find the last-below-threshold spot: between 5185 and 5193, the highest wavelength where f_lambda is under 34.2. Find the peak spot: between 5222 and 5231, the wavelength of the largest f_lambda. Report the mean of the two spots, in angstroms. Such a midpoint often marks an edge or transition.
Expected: 5207.8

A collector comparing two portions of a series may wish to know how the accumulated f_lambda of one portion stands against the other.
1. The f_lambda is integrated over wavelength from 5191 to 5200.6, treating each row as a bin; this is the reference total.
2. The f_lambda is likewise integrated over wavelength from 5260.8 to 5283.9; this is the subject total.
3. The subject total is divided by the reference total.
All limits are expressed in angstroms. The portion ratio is 2.5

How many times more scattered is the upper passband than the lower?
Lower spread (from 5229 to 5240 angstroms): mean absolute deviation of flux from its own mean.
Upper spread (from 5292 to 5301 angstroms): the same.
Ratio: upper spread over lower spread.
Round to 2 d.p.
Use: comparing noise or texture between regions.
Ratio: 0.43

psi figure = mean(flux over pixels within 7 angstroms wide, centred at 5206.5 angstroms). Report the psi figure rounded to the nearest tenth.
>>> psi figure 31.4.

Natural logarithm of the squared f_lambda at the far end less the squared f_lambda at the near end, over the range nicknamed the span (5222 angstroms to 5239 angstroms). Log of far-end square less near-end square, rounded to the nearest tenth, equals 4.2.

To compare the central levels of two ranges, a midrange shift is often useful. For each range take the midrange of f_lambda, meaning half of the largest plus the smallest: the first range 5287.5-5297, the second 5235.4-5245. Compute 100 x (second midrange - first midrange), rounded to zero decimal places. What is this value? -105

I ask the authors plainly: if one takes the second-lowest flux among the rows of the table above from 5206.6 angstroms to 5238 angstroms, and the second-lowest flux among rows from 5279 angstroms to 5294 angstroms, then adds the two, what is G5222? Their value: 65.7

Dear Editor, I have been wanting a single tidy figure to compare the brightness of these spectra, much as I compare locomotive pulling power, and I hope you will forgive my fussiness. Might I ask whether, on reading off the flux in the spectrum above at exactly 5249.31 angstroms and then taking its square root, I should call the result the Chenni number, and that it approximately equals 5.97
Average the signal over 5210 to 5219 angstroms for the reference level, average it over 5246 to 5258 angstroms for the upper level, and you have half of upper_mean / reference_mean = 0.567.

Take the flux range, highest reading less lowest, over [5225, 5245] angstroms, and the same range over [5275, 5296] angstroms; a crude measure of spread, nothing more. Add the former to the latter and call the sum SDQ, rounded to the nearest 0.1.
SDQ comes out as 10.8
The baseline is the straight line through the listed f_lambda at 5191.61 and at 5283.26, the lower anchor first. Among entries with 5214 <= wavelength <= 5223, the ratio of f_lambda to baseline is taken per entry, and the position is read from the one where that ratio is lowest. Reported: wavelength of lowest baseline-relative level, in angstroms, 5214.37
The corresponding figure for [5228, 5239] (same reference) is 5233.62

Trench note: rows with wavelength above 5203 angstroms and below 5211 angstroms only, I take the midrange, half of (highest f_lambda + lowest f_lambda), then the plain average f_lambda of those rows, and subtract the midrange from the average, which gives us 0.2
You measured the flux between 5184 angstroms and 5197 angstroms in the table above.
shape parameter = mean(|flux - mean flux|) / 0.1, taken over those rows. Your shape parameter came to 7.5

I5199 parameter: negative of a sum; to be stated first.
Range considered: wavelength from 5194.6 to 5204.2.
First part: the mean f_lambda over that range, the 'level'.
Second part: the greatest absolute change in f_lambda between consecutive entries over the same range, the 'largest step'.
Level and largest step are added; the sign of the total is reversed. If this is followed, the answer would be -35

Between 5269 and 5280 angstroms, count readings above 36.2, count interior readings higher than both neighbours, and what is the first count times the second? 8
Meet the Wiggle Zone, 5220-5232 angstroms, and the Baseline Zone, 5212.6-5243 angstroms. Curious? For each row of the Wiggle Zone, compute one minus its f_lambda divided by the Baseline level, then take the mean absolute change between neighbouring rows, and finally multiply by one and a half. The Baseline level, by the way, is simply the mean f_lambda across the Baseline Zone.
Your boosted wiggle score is 0.063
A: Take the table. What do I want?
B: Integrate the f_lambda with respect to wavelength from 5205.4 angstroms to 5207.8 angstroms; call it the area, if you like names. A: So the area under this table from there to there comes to 76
